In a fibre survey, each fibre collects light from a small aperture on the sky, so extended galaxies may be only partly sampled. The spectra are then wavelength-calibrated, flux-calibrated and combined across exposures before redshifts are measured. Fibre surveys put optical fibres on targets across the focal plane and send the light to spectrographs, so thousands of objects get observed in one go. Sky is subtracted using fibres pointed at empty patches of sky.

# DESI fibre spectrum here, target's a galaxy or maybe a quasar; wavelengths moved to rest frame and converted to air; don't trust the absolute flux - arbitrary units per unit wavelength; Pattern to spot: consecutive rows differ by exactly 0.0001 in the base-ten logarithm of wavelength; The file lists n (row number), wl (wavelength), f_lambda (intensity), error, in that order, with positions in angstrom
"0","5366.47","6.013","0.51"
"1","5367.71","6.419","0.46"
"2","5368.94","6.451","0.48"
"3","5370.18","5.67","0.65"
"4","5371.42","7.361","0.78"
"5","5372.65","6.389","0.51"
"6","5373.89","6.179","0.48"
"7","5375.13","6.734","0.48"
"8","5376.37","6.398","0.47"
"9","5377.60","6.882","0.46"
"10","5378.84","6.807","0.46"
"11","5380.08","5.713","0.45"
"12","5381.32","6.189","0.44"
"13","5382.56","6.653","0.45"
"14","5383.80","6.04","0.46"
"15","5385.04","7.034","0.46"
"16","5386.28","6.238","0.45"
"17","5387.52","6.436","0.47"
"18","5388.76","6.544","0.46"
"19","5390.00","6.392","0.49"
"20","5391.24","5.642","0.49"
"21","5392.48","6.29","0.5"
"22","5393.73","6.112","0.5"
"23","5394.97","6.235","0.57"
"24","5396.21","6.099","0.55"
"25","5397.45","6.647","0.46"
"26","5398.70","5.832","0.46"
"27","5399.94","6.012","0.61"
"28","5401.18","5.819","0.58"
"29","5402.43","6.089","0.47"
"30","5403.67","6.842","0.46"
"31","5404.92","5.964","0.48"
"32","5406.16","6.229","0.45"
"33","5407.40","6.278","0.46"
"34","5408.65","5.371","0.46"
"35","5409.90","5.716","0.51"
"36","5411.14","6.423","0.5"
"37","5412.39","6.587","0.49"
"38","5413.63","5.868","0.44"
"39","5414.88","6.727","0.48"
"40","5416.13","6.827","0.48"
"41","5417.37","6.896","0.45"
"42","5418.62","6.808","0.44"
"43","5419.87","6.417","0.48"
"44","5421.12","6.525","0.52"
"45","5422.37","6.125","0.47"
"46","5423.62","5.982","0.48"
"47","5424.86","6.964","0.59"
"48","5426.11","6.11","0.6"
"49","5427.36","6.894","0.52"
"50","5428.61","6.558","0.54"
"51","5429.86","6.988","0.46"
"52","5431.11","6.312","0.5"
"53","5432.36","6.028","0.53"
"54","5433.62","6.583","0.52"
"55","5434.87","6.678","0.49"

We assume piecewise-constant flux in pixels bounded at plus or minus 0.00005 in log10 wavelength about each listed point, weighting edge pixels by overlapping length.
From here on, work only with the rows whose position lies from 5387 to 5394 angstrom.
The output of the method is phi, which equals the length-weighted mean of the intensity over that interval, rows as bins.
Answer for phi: 6.24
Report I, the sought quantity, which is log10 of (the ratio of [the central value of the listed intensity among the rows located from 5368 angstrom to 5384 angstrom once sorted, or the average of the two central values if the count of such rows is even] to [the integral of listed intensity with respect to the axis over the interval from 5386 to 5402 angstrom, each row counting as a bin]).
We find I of -1.19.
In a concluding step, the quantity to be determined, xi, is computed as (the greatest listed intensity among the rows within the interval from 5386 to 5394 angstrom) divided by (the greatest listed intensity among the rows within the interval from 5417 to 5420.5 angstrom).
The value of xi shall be 0.95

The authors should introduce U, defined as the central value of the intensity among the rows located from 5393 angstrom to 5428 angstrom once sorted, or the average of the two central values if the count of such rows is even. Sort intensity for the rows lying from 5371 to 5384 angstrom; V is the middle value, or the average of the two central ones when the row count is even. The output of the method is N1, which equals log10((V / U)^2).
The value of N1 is 0.023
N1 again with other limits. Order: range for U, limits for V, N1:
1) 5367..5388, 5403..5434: 0.001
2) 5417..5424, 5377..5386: 0.024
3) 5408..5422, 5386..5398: -0.035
